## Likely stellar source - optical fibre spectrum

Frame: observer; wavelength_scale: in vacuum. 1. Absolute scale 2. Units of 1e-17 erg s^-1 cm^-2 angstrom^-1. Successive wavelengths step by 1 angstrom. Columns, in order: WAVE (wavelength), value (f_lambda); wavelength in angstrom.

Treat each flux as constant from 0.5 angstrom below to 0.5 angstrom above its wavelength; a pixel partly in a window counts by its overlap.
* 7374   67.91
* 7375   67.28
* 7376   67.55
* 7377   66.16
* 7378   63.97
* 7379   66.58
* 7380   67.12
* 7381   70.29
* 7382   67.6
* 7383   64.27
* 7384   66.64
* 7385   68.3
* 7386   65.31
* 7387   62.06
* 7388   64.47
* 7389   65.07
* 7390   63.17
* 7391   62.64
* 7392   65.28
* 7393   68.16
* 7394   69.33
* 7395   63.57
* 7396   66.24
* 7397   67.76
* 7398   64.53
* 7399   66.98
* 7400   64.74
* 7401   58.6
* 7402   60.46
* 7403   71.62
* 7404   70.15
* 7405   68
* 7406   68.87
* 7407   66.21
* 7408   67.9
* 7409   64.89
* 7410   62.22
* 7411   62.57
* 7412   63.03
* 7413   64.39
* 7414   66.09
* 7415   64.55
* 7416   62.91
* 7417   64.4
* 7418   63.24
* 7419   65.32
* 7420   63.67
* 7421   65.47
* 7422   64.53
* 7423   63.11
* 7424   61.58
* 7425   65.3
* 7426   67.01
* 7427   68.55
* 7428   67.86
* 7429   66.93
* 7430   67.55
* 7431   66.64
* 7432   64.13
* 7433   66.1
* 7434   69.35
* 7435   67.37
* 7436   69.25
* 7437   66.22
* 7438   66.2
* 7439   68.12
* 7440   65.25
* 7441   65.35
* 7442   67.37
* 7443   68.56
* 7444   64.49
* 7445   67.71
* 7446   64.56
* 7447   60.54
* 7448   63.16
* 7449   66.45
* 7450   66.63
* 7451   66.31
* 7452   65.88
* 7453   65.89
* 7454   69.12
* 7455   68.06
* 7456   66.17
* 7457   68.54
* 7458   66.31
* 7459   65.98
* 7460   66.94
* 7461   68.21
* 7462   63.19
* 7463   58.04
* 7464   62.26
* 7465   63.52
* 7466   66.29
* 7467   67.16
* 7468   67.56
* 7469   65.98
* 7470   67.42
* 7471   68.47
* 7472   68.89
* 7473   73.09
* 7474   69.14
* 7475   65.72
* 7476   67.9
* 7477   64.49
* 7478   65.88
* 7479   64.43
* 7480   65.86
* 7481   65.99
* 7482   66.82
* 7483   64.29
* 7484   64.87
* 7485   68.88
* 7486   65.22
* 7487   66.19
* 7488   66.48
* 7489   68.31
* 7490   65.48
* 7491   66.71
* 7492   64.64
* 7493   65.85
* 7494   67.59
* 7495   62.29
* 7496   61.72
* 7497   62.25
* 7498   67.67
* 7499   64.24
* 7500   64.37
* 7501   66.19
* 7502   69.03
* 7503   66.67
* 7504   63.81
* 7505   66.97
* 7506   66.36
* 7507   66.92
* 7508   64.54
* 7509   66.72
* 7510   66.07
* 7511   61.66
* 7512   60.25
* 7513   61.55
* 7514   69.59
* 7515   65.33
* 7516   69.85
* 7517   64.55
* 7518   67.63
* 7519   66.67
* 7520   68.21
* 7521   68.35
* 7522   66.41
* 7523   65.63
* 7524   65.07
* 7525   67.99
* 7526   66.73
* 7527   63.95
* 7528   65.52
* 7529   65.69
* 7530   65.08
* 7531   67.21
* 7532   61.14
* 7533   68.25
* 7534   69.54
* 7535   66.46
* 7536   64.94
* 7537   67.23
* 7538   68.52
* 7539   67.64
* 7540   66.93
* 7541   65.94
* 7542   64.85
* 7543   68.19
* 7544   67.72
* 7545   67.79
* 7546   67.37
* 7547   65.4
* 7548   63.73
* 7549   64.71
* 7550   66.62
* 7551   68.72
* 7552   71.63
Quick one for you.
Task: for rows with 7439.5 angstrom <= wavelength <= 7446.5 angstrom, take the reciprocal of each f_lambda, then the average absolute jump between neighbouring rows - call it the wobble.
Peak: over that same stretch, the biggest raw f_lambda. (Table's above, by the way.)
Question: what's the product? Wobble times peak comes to 0.036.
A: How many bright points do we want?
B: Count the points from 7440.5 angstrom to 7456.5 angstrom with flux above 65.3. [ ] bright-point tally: 12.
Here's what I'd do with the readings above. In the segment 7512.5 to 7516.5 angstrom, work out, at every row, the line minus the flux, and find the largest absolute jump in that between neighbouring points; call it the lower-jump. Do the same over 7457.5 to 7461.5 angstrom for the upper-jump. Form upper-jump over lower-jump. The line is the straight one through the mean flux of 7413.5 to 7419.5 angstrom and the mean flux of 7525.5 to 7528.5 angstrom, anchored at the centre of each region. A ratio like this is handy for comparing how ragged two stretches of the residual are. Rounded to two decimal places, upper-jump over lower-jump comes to 0.16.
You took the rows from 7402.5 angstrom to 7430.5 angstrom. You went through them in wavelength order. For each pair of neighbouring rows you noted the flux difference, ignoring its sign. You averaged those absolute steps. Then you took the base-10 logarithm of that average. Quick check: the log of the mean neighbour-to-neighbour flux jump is 0.20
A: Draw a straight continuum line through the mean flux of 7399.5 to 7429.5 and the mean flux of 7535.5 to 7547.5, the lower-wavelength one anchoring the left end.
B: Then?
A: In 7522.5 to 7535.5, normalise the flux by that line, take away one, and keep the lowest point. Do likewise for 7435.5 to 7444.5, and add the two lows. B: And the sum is -0.10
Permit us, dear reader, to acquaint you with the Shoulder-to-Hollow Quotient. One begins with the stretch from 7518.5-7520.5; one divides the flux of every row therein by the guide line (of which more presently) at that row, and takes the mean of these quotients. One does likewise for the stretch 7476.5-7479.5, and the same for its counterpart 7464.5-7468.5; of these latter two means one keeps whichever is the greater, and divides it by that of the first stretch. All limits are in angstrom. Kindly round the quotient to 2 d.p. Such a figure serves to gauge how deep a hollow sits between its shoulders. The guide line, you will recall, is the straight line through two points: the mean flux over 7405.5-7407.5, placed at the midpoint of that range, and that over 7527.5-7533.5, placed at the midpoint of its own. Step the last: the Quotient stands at 0.97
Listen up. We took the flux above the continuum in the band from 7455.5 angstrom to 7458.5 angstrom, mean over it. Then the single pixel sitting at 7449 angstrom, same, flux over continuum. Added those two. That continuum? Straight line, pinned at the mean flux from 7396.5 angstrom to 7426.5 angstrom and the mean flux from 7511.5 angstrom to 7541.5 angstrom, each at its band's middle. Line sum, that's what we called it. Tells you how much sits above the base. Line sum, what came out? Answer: 2.5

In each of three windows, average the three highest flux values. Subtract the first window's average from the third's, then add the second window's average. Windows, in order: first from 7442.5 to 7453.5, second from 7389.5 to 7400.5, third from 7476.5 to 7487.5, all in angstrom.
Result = 68.1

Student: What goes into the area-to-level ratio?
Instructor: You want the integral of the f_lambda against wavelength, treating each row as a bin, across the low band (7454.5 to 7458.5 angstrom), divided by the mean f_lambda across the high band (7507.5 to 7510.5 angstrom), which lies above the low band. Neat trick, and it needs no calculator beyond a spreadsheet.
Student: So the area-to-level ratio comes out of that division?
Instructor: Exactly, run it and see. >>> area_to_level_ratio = 4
